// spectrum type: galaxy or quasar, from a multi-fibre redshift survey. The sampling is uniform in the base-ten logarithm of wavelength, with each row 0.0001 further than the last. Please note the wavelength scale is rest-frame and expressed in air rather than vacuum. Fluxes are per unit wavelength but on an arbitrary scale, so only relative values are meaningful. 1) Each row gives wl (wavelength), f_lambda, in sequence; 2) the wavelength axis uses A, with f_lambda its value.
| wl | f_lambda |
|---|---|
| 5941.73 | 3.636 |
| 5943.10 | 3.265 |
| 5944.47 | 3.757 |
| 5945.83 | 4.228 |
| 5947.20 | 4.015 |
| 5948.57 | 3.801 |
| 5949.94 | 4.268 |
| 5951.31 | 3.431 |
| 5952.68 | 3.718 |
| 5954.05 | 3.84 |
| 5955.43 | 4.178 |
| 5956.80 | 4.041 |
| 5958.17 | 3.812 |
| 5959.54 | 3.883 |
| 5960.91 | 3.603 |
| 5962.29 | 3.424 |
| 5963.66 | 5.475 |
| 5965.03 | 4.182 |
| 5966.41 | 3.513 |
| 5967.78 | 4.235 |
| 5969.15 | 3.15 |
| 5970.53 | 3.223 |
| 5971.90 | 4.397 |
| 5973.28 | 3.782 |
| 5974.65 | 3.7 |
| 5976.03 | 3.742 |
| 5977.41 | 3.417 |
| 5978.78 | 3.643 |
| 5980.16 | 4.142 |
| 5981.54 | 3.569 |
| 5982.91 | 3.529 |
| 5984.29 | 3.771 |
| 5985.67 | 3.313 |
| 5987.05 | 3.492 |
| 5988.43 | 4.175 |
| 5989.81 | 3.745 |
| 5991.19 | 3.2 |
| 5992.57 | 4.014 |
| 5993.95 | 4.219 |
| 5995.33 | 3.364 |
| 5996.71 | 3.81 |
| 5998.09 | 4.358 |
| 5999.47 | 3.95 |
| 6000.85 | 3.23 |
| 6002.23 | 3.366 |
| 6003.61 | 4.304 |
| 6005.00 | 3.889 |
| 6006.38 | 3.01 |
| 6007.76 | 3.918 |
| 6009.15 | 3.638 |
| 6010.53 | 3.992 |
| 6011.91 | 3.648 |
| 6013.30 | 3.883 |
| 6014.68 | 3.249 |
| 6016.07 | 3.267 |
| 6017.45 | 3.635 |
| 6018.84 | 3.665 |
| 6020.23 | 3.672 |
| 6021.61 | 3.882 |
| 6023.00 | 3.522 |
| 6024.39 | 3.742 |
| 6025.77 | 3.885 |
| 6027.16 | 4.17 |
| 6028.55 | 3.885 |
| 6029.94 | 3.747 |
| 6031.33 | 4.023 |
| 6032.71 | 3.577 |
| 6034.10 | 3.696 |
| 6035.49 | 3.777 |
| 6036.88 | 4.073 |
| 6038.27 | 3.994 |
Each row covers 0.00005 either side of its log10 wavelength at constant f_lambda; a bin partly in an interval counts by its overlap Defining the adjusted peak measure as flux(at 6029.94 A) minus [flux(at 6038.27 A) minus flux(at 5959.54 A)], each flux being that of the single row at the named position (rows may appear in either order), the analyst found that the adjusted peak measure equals 3.64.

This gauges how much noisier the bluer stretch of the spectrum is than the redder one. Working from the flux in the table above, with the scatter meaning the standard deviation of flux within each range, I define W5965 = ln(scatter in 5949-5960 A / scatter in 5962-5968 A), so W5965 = -1.1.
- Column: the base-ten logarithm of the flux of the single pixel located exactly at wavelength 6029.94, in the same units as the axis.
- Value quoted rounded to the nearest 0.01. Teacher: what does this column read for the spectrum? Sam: 0.57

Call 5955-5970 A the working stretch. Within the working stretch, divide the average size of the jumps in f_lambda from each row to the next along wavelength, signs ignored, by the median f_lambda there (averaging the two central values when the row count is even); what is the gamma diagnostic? 0.17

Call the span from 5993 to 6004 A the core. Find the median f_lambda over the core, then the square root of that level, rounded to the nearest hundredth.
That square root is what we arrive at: 1.97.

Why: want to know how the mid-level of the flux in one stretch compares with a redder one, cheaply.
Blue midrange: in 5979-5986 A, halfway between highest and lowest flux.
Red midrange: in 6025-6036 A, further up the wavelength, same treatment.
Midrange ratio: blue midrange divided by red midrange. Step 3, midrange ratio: 0.96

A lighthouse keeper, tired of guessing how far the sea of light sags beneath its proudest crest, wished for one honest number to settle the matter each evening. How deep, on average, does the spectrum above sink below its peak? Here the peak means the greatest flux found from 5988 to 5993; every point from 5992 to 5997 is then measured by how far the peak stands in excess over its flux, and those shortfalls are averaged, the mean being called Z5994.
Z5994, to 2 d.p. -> 0.32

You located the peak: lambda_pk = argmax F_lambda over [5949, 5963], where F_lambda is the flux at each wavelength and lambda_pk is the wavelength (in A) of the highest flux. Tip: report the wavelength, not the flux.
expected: 5949.94 A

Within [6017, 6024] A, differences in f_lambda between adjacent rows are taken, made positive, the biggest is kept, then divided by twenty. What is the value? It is 0.018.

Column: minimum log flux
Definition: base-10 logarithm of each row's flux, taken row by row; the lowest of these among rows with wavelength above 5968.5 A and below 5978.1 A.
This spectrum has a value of 0.498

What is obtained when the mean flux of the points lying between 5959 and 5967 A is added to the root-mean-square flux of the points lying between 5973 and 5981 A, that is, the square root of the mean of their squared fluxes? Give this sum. 7.76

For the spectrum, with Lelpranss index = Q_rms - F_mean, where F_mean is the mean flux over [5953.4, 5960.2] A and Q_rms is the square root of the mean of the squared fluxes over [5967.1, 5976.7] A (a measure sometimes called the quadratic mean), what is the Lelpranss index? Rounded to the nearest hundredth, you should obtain -0.18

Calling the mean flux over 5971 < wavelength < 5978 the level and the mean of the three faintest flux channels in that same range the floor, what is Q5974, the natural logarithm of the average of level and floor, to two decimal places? 1.31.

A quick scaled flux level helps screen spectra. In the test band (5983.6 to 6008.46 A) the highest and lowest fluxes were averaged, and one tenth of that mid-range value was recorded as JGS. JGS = 0.368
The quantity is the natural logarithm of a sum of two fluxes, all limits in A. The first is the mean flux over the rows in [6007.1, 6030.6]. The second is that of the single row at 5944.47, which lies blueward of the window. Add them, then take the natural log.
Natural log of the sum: 2.01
